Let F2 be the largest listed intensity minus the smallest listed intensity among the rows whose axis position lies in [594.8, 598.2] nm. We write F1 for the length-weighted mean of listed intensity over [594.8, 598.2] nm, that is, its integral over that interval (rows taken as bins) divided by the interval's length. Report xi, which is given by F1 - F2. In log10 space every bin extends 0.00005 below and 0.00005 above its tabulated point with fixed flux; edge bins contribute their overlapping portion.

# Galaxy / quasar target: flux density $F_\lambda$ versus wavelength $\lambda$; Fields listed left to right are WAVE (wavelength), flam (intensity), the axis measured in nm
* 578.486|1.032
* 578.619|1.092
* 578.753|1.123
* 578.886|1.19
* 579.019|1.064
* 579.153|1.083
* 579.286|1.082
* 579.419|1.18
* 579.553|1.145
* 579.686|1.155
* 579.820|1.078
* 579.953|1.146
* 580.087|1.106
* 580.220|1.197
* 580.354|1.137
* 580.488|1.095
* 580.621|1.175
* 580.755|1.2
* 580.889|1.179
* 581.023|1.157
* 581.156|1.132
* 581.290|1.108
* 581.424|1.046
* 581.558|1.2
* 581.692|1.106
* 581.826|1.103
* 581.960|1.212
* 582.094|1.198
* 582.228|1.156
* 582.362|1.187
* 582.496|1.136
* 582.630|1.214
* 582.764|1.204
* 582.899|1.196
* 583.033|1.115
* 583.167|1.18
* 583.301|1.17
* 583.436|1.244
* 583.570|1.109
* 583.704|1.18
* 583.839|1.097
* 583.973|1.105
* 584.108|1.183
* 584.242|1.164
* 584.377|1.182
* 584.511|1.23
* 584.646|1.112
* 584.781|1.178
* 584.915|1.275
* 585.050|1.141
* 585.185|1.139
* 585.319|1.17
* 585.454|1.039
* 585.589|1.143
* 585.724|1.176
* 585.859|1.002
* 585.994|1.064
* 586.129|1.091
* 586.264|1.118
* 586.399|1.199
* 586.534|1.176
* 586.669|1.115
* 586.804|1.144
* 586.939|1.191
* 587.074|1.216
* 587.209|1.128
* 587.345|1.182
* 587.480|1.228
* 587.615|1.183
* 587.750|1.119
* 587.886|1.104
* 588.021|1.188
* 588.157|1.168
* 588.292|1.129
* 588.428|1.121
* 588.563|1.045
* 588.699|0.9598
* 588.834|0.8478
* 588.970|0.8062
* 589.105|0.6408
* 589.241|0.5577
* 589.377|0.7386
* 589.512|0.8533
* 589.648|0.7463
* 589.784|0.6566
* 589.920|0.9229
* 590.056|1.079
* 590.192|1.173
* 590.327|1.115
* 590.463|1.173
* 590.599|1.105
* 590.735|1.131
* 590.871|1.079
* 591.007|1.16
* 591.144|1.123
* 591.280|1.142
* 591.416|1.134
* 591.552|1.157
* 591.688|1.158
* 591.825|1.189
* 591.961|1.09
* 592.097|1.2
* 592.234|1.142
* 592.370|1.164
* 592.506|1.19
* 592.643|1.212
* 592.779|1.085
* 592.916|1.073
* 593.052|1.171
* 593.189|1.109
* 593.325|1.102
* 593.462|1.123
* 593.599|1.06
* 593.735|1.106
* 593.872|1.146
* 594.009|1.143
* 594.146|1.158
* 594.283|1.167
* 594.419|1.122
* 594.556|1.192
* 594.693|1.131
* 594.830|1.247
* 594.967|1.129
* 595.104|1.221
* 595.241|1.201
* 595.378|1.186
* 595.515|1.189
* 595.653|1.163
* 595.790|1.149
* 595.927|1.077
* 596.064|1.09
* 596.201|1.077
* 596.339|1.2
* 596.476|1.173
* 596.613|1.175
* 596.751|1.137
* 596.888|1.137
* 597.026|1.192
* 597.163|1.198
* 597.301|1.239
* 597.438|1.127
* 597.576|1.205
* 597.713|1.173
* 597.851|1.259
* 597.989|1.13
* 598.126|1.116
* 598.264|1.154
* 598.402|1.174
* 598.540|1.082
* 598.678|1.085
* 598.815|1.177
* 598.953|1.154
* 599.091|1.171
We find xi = 0.98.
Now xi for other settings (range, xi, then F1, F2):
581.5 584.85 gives 1.02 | 1.17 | 0.15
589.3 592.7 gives 0.52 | 1.07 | 0.56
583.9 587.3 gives 0.87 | 1.15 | 0.27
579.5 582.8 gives 0.98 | 1.15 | 0.17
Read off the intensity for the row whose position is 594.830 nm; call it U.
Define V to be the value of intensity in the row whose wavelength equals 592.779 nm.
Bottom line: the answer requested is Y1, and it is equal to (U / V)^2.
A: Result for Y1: 1.32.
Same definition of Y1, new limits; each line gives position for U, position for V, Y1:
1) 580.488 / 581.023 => 0.90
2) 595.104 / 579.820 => 1.28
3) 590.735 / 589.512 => 1.76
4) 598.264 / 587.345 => 0.95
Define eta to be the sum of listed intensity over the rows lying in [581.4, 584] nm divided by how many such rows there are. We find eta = 1.16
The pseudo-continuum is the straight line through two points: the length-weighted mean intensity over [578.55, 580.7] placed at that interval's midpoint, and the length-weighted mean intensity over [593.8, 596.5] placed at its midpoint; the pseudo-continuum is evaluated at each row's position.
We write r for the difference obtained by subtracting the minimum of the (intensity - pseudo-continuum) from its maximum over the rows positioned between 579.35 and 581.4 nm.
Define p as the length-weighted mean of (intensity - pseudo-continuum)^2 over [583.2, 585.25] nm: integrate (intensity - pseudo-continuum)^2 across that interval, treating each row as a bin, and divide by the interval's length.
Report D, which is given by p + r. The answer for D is 0.12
